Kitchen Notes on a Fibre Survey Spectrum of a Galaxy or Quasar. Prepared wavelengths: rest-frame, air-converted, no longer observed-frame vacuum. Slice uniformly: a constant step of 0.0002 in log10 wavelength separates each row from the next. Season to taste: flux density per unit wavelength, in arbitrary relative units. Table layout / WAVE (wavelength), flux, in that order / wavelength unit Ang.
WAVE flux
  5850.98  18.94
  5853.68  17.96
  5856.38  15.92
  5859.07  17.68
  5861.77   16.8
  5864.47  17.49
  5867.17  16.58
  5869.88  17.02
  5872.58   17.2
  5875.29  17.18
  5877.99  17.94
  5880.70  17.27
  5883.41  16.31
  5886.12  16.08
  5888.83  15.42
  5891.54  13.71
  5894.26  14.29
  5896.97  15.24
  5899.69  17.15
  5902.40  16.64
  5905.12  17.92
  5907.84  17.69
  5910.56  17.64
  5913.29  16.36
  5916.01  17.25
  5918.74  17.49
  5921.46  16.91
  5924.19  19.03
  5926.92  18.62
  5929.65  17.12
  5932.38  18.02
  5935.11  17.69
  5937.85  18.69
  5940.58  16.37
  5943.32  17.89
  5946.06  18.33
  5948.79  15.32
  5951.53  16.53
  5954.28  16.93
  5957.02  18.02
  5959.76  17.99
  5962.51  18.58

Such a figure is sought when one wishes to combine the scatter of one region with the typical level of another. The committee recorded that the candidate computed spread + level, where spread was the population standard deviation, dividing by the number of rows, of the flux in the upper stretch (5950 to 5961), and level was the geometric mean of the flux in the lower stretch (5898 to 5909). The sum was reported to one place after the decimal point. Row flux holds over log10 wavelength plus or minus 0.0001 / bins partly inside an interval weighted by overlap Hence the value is 18.0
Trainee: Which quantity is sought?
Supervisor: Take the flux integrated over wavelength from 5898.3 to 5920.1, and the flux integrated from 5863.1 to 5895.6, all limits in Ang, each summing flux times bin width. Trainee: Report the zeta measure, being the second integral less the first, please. 156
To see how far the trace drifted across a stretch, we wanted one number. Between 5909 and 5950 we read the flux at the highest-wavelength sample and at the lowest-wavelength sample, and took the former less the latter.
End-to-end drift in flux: -2.3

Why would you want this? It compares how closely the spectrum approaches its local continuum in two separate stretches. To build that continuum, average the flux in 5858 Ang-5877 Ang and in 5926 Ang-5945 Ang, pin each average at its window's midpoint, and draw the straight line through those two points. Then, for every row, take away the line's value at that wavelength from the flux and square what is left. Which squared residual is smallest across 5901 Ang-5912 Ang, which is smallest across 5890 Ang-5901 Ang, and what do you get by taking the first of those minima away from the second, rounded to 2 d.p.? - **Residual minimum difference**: 0.07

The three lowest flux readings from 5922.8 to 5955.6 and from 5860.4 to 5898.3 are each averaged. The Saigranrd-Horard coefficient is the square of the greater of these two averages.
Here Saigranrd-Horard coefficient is 258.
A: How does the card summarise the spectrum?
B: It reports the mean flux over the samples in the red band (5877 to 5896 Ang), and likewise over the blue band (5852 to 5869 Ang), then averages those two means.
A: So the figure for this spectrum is 16.5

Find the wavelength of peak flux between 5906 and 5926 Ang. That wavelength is 5924.19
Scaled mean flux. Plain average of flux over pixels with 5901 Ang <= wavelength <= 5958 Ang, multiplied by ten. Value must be 174.5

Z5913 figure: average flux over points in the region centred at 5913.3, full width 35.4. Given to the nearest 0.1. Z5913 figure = 17.3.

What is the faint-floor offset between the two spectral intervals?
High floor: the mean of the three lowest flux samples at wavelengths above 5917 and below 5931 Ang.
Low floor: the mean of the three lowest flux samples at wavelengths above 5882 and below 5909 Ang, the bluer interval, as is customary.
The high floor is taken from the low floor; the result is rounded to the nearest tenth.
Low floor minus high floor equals -2.8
